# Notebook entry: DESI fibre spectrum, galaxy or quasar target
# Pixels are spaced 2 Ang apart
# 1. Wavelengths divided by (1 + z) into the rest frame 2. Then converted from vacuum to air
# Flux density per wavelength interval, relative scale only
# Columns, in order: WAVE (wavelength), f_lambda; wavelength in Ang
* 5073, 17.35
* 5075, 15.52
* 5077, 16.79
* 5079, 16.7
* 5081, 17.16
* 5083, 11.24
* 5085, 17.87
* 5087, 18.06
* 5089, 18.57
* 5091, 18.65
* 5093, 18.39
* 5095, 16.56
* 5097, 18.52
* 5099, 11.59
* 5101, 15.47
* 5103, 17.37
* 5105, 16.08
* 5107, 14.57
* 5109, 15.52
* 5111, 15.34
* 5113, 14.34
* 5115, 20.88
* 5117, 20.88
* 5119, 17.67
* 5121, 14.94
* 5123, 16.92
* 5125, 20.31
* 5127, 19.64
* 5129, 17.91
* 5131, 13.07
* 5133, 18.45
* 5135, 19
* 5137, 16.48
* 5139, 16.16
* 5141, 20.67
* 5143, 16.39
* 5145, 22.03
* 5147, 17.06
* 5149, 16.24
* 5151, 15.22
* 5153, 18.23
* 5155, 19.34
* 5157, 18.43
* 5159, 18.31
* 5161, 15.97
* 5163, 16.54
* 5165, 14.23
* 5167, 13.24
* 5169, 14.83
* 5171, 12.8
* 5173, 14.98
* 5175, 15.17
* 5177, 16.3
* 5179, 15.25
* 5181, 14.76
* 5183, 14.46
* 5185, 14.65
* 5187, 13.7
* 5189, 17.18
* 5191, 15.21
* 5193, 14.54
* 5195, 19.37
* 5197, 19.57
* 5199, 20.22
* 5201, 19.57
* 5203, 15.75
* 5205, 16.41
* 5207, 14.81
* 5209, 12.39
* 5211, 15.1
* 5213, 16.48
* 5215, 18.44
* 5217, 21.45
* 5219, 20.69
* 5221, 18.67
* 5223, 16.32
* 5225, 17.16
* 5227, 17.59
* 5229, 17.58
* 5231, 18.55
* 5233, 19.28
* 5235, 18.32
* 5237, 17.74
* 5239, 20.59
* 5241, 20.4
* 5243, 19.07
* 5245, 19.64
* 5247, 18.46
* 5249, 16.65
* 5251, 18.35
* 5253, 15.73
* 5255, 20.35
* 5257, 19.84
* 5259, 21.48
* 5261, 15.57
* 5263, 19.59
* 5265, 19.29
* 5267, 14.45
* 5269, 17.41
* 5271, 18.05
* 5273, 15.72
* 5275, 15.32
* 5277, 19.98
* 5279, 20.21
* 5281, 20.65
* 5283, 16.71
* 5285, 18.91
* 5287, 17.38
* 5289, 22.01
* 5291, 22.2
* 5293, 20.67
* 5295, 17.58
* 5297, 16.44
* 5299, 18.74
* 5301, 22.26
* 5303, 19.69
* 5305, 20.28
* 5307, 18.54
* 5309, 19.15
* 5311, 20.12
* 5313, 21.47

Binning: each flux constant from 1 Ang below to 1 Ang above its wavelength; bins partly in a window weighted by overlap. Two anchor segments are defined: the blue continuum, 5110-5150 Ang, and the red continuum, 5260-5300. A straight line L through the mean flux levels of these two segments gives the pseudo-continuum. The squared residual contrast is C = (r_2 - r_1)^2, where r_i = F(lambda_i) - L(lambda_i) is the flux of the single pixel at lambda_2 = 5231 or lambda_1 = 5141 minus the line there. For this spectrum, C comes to 6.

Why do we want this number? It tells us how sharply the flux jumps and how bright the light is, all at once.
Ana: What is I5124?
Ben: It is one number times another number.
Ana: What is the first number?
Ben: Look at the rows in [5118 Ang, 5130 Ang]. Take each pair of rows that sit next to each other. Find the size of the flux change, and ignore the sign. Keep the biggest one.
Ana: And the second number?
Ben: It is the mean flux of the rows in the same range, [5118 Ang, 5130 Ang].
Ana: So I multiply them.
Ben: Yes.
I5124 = 61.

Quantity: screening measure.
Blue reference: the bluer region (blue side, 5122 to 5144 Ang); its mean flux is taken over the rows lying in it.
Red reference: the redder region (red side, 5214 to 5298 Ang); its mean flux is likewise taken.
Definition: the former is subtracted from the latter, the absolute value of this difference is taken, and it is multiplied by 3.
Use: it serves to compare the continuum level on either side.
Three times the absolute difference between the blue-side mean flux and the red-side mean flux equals 3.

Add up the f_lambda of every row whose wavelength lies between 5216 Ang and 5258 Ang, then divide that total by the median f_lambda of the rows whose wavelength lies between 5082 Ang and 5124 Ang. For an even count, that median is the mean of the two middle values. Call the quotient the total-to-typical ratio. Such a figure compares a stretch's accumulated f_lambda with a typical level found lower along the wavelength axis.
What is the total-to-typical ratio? 23.2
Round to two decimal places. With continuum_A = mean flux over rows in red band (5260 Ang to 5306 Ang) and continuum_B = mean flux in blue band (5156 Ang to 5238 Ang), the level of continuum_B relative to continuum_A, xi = 0.89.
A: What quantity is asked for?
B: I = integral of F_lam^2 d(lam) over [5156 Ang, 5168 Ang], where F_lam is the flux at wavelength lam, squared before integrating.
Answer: 3163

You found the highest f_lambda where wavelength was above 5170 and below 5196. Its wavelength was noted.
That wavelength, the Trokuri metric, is 5195 Ang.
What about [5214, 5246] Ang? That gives 5217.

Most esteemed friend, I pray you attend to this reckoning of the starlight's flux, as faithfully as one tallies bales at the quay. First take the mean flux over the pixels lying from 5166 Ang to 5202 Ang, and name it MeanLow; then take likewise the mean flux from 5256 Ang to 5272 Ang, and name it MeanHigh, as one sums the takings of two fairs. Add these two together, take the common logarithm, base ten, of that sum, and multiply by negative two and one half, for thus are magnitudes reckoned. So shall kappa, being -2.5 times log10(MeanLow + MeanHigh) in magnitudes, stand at -3.83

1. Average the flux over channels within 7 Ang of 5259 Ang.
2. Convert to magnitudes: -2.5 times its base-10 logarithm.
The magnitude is -3.19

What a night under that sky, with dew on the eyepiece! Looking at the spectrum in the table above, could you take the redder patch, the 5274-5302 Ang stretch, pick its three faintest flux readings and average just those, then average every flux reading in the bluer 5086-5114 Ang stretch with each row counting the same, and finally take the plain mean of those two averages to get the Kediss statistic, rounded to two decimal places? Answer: 16.26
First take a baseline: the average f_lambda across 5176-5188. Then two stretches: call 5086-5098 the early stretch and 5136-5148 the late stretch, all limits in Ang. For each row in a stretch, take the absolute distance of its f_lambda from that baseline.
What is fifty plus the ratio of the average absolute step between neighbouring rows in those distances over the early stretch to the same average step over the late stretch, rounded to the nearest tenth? 50.2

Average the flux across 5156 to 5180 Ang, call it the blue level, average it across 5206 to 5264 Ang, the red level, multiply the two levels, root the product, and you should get 16.8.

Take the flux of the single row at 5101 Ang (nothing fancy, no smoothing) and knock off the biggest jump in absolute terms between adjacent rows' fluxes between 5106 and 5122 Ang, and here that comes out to 9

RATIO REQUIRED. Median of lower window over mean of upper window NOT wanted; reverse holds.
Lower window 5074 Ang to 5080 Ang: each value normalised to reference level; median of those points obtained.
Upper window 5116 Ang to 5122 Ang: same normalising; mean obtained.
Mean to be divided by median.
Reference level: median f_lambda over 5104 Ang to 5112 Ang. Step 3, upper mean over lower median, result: 1.07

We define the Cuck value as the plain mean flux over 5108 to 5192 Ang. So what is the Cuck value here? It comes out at 16.6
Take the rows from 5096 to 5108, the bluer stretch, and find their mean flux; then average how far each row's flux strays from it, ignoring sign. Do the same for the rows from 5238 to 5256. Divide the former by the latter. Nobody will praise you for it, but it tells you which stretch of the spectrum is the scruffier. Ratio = 1.29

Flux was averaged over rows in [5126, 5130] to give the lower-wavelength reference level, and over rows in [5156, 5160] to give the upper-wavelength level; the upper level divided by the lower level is 0.98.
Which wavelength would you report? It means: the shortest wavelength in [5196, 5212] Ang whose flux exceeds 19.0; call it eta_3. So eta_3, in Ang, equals 5197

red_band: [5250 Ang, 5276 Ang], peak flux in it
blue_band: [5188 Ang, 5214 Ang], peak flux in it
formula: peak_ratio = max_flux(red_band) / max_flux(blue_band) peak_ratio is 1.062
